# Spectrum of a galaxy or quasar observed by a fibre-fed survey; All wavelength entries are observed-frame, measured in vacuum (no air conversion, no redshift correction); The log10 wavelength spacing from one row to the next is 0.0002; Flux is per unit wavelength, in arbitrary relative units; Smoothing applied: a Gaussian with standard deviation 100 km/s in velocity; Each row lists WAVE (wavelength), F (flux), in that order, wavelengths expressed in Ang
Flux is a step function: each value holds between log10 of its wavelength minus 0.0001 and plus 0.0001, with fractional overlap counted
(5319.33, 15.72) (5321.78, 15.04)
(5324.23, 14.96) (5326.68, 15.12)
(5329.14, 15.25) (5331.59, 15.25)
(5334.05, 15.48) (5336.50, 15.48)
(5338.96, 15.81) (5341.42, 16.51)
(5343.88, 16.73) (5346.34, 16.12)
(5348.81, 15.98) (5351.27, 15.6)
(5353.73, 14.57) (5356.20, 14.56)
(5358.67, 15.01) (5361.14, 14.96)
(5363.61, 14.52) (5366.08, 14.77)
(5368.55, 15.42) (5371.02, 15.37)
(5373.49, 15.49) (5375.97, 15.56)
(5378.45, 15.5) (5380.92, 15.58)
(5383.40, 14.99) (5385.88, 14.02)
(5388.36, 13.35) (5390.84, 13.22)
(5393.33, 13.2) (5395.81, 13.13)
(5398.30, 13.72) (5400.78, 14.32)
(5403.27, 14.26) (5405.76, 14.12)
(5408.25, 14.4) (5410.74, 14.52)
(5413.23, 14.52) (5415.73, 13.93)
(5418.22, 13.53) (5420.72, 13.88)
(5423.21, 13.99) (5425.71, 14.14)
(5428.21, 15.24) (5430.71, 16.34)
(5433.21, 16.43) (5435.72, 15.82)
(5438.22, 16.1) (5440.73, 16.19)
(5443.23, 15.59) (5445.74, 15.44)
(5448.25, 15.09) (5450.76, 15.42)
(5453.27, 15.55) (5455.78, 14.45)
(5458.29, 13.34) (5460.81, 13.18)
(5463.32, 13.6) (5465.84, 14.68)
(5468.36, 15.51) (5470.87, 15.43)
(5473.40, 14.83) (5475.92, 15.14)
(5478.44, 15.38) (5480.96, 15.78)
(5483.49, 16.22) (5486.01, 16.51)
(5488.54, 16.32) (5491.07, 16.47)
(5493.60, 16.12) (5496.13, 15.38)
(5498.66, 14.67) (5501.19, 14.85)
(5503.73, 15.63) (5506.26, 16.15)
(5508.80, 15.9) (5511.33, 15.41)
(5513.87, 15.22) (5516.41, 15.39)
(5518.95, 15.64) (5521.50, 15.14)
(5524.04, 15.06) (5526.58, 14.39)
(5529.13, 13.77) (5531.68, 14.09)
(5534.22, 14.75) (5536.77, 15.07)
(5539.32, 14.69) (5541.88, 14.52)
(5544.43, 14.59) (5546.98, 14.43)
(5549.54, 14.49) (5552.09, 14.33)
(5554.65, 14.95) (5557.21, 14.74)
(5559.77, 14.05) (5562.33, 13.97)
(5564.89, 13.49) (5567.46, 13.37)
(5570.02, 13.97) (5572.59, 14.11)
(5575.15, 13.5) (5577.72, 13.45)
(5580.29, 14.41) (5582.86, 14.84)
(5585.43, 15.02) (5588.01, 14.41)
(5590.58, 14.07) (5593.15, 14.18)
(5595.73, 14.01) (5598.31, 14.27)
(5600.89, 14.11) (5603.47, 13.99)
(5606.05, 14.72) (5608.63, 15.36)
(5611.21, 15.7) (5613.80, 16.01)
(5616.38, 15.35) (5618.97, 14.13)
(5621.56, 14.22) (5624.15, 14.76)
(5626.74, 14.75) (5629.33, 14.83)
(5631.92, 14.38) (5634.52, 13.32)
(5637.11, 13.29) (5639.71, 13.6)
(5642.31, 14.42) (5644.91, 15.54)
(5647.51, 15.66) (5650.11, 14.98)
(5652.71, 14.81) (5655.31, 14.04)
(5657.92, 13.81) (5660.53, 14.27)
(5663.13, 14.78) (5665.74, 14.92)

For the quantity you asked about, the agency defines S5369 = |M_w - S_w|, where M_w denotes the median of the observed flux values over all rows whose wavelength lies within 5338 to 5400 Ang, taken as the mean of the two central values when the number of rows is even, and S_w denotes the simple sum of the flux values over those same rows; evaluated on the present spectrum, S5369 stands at 359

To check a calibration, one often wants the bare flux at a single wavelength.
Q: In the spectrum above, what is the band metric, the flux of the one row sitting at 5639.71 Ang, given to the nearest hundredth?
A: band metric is 13.60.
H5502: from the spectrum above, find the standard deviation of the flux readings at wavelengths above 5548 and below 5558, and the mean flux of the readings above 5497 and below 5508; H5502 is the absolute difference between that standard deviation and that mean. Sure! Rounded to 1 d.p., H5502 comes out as 15.1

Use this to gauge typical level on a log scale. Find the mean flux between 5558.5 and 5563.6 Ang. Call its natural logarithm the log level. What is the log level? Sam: 2.64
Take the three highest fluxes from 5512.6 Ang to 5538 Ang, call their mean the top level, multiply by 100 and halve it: 771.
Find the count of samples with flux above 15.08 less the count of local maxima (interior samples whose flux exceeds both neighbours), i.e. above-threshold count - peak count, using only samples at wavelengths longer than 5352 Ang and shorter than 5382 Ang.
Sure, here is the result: 3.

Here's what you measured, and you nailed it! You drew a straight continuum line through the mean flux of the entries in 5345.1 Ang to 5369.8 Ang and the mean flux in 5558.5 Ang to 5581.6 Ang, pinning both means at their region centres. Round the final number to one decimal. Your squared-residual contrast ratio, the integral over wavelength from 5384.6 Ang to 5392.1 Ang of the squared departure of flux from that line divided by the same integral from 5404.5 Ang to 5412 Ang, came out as 8.0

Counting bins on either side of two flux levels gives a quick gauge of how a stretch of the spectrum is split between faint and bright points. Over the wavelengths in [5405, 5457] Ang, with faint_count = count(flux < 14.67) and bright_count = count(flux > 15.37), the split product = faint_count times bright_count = 90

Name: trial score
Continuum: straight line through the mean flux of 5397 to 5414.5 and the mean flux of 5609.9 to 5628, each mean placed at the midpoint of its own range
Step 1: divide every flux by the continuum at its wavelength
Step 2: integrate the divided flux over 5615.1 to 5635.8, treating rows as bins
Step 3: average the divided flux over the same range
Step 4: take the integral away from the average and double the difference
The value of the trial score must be -38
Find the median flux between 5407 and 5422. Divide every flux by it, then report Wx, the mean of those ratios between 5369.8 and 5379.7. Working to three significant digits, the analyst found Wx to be 1.09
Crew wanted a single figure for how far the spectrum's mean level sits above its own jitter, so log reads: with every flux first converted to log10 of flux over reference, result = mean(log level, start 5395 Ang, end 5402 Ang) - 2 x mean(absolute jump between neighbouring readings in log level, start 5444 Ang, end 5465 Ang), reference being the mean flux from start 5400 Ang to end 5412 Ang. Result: -0.05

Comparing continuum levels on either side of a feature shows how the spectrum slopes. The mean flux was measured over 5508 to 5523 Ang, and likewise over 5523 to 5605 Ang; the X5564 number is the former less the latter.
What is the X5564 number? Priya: 1.2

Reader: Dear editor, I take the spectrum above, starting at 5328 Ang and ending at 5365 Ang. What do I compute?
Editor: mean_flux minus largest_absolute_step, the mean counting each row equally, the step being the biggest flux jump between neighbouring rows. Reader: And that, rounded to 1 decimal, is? 14.4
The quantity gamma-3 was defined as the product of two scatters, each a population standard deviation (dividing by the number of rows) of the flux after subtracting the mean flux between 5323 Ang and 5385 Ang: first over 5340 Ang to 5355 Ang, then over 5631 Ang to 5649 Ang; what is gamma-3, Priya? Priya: 0.6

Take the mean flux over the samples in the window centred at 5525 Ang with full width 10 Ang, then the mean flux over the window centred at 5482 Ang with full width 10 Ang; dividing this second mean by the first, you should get 1.09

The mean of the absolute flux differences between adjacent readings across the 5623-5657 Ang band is 0.47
